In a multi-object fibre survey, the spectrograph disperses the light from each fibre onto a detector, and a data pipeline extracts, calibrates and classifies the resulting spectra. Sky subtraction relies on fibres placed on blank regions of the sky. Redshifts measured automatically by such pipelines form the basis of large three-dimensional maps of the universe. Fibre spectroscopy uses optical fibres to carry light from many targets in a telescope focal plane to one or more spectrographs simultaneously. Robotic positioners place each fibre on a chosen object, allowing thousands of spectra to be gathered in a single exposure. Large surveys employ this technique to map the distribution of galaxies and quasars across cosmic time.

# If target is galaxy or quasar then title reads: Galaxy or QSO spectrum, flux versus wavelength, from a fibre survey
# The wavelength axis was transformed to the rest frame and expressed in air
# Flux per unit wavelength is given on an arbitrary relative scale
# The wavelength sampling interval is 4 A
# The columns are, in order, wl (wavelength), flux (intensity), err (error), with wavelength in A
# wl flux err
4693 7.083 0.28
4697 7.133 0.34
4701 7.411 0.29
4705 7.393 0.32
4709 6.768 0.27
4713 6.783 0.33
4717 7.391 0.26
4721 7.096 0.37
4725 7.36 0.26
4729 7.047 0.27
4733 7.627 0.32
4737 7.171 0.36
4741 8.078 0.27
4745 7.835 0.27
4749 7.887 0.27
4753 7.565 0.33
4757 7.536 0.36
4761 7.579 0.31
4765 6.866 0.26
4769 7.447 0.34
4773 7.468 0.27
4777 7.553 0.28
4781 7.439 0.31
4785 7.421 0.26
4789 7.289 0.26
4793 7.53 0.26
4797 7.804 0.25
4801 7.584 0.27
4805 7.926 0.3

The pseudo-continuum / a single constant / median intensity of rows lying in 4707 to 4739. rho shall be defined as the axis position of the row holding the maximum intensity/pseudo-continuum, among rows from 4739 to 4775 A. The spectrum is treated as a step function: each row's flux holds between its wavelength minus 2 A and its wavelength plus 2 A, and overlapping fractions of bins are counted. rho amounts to 4741 A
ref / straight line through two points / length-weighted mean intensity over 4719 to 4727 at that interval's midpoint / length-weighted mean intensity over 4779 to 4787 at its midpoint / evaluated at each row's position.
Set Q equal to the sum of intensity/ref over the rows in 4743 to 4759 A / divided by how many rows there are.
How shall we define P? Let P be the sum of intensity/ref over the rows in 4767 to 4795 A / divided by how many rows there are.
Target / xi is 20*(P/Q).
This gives 19.1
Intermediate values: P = 1.00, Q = 1.05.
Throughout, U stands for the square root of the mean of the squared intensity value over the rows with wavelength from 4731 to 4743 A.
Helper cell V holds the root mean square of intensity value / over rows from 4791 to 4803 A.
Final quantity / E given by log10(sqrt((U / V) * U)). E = 0.441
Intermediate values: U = 7.63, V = 7.64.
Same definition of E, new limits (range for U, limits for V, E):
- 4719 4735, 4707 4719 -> 0.440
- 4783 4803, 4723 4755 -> 0.437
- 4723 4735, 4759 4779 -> 0.432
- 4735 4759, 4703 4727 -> 0.459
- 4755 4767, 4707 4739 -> 0.438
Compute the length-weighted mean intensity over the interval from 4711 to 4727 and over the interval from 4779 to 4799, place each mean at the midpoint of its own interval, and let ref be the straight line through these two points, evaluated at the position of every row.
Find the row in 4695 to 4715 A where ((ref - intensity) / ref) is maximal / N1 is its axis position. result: 4713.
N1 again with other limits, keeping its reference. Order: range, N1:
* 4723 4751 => 4729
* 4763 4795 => 4765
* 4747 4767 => 4765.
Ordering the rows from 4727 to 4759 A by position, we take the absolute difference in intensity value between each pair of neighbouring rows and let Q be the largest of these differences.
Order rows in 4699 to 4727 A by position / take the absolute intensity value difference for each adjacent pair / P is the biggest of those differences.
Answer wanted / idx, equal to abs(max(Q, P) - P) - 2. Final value -1.72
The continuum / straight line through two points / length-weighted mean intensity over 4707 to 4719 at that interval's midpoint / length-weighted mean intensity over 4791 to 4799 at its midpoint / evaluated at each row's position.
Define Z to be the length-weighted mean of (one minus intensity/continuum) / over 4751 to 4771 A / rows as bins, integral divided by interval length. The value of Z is -0.002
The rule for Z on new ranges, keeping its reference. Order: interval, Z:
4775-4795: 0.018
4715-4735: -0.031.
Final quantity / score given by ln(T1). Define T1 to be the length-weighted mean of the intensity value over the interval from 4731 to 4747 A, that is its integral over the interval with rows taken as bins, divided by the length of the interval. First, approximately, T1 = 7.68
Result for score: 2.038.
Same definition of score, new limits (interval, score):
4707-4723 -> 1.947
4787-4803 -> 2.022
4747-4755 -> 2.045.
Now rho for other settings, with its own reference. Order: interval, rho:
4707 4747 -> 4741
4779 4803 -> 4797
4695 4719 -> 4701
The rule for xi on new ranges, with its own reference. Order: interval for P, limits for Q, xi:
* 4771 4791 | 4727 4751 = 19.2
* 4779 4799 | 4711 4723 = 20.5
